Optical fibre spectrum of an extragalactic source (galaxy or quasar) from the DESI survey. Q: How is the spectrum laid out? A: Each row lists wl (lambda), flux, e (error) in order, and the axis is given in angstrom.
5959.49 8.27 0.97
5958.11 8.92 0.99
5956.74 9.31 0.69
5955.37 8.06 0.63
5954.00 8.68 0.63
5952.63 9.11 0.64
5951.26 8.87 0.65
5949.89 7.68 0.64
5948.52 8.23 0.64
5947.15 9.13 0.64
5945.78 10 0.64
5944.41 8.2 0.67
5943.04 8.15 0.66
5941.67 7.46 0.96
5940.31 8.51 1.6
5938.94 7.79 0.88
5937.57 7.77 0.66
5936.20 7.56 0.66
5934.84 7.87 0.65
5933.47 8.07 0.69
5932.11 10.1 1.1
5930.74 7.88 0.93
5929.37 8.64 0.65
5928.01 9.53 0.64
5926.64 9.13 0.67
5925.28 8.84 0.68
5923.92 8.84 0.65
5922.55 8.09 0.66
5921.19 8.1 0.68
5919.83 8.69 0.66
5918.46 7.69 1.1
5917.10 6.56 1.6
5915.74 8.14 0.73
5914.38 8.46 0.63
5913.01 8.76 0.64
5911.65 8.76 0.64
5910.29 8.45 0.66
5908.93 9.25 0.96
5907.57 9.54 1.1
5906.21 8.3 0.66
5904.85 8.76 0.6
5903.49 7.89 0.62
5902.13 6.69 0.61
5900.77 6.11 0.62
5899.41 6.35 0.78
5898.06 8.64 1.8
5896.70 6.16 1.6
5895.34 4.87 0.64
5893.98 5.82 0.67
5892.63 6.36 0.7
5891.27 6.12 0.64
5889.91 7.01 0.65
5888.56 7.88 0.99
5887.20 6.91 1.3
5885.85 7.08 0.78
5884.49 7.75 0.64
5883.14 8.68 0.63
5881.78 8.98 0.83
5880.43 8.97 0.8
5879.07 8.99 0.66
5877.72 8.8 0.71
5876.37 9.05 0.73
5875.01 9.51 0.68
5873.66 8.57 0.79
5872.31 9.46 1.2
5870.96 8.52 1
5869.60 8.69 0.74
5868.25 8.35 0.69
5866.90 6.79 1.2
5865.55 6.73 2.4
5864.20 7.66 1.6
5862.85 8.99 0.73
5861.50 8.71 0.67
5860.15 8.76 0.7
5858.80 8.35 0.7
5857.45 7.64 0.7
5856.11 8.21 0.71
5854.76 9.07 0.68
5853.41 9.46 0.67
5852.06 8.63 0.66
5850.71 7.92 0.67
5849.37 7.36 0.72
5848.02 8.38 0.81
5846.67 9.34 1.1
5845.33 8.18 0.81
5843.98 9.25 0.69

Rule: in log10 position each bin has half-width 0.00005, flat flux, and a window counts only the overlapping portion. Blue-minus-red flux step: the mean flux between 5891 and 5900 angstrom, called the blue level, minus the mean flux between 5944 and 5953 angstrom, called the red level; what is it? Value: -2.4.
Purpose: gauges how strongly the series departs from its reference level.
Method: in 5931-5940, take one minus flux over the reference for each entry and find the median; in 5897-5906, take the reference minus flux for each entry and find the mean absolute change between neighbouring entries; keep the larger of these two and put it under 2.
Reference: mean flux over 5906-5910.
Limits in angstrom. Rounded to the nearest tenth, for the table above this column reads 1.9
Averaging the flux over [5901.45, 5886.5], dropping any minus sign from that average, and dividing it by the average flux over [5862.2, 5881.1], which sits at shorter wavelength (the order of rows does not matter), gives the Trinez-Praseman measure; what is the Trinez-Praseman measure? 0.77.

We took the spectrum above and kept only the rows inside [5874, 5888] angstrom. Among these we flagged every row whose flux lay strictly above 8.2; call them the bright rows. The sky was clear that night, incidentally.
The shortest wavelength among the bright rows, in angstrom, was 5875.01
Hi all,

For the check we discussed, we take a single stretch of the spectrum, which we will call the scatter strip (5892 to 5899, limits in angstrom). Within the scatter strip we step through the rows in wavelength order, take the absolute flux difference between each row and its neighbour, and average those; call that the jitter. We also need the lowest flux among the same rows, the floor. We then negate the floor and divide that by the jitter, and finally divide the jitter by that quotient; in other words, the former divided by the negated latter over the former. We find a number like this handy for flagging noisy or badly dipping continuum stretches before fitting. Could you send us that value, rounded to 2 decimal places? -0.36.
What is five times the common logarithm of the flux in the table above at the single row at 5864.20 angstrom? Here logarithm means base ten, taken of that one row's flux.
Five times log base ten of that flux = 4.42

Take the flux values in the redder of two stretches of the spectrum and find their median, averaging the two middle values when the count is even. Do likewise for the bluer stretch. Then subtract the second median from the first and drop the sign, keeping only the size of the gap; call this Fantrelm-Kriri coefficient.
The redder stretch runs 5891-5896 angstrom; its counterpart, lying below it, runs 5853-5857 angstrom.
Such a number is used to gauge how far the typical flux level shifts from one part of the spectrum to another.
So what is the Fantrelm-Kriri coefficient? 3.1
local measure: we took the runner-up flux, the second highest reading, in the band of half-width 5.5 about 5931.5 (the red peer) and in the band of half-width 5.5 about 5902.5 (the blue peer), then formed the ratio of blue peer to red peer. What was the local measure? 0.92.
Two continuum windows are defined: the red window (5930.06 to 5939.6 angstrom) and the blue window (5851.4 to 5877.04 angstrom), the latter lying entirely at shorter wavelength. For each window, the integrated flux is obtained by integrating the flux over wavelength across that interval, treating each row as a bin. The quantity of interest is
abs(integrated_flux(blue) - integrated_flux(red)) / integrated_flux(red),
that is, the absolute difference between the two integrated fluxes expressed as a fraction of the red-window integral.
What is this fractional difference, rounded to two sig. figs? 1.8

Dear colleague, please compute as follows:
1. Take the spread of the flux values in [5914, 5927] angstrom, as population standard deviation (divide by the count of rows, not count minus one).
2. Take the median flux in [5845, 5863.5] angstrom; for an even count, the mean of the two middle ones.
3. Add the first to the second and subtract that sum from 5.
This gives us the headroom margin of -4.21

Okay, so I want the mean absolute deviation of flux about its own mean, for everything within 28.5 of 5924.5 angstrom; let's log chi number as 0.71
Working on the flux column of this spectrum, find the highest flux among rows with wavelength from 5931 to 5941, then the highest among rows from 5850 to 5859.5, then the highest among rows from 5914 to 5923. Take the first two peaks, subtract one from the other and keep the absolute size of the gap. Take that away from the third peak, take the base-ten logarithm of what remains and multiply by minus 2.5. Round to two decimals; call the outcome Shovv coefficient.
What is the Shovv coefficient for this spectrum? -2.26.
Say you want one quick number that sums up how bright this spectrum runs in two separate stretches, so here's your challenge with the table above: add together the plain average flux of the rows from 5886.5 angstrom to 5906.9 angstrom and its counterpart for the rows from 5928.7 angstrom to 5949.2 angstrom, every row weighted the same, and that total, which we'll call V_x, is 15.28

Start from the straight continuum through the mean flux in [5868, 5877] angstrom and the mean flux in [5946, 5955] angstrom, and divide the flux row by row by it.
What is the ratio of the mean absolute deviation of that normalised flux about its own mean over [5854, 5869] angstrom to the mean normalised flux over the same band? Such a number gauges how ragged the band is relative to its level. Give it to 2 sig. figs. 0.081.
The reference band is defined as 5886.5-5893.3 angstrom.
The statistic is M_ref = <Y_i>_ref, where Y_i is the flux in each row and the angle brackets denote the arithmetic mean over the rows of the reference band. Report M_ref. 6.86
